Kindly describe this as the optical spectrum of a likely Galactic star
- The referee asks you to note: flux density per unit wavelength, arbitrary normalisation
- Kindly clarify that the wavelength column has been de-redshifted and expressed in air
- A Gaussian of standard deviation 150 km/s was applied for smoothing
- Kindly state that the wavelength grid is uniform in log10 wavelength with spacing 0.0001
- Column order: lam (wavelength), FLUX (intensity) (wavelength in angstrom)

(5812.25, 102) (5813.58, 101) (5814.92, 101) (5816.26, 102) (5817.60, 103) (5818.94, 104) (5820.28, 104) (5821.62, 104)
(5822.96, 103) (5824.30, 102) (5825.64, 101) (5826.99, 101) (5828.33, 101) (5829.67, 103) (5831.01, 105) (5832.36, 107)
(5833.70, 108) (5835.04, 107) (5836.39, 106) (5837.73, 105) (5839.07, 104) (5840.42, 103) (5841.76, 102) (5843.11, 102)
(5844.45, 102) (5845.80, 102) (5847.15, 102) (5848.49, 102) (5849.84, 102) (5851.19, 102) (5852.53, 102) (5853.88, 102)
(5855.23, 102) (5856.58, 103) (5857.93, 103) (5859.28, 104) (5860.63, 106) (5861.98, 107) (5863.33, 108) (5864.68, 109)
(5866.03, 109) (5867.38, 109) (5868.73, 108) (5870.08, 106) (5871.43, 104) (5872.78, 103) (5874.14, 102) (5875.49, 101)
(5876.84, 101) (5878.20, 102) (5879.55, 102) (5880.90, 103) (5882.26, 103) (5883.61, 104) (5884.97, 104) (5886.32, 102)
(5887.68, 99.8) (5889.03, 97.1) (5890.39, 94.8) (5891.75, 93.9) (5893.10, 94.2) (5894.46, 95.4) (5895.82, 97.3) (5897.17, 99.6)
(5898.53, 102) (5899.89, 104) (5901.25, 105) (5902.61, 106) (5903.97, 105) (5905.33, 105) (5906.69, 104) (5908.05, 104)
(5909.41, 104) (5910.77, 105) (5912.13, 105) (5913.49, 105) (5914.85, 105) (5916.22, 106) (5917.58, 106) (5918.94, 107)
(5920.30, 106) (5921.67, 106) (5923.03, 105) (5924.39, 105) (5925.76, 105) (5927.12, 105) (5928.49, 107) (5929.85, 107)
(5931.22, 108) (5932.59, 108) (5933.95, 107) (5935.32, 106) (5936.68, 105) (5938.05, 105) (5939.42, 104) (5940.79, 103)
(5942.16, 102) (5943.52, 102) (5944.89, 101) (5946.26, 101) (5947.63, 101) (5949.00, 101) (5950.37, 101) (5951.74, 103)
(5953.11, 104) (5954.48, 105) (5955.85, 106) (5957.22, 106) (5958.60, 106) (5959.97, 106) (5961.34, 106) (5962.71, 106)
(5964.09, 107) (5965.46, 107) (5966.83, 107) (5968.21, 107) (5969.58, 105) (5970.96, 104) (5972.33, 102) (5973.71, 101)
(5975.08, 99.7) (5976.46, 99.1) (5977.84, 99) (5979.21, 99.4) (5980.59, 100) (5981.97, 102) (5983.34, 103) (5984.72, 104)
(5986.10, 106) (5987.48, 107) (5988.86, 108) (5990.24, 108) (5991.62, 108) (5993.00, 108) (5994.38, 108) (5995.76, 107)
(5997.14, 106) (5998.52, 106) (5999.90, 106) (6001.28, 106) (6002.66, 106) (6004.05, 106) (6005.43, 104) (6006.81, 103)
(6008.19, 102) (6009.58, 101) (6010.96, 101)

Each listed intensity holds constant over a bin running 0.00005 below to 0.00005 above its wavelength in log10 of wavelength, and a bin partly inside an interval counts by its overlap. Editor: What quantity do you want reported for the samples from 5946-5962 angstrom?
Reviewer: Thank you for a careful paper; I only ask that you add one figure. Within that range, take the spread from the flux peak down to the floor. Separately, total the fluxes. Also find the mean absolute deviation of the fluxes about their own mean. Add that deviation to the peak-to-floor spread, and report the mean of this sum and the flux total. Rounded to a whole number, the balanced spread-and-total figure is 627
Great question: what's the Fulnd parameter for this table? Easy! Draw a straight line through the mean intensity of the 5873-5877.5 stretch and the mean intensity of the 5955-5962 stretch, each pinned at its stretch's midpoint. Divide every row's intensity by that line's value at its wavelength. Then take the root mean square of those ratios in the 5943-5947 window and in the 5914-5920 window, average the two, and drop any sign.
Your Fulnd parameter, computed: 0.99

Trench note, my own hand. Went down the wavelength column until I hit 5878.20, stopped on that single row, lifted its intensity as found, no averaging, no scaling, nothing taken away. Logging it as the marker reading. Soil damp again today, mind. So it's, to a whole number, 102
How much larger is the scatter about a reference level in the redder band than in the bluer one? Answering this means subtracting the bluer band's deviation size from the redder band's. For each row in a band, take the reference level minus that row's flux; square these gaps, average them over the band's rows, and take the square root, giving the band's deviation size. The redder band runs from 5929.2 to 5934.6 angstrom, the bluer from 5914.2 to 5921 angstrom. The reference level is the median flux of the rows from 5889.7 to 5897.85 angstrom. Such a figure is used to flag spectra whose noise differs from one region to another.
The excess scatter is 1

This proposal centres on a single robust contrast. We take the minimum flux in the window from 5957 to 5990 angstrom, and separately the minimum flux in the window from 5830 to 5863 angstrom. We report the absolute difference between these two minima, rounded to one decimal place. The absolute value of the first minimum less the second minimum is 3.0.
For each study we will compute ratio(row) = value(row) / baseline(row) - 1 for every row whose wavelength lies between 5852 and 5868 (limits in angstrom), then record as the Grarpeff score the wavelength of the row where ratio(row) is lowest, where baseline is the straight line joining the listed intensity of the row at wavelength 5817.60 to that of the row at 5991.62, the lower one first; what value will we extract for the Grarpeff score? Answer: 5855.23 angstrom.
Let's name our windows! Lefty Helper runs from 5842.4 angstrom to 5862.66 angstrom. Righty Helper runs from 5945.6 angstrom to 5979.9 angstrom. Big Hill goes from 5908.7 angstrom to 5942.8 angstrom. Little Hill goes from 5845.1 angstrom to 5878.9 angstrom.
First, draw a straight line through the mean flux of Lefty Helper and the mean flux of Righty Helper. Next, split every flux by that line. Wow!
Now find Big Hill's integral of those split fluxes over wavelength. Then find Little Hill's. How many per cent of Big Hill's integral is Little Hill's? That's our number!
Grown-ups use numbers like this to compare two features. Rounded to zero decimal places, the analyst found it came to 98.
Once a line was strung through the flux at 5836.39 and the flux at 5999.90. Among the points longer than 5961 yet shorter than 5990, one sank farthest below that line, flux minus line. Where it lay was 5977.84 angstrom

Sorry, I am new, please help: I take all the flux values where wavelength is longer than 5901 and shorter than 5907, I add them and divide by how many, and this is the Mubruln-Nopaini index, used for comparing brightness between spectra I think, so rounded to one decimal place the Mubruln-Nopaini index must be 105.0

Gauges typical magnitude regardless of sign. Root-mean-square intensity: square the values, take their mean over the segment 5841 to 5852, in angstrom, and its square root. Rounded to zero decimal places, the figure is 102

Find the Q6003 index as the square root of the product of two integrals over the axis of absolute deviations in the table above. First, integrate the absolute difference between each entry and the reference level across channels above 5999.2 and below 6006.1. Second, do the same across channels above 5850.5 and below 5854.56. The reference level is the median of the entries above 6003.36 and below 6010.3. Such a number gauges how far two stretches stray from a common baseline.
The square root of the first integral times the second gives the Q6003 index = 8.5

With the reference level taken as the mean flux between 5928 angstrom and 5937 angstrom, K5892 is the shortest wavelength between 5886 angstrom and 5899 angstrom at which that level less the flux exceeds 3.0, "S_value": 5886.32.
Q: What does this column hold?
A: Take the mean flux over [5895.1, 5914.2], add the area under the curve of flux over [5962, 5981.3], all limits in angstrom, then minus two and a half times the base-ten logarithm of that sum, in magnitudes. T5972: -8.30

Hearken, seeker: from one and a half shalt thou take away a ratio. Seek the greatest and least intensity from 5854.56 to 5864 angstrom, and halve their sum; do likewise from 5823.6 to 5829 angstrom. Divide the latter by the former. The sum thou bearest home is 0.533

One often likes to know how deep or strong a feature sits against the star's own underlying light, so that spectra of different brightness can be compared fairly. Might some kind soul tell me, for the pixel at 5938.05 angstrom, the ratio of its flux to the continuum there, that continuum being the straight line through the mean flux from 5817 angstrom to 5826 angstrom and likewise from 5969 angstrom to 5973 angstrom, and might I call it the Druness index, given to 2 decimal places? 1.01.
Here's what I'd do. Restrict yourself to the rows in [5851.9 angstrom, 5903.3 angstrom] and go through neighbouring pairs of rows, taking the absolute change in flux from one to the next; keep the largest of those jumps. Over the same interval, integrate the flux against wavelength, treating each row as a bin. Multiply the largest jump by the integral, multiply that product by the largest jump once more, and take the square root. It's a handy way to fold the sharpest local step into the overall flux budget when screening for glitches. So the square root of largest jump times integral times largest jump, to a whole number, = 196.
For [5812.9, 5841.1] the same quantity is 108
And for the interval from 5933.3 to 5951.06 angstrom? 43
